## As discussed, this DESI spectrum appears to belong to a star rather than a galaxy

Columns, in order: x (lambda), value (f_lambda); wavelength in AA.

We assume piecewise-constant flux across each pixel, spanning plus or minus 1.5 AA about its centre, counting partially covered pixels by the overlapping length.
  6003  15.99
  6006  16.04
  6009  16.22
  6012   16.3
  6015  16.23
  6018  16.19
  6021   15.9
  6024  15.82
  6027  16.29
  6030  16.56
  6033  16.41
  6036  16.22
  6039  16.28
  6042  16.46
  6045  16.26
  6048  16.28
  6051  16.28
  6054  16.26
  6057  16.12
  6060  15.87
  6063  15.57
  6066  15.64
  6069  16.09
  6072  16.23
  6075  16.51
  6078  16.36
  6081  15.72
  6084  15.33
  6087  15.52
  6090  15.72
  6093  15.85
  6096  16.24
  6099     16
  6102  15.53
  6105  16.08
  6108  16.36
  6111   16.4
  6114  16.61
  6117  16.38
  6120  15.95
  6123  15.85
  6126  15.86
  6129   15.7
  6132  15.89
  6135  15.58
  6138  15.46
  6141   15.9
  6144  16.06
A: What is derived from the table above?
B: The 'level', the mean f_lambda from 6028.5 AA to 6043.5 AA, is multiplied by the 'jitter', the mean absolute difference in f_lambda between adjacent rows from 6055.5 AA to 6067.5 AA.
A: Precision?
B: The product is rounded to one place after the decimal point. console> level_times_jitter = 3.4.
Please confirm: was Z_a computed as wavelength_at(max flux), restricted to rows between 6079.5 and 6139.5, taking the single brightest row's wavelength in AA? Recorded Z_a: 6114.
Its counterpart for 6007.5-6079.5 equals 6030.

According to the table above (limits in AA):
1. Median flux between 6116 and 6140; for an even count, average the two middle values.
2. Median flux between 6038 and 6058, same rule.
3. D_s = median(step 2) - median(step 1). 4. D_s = 0.4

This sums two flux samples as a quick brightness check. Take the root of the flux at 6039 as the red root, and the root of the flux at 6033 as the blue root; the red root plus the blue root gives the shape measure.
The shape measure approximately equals 8.09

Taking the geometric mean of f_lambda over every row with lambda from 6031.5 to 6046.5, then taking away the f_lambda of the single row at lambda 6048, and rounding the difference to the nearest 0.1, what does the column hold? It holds 0.0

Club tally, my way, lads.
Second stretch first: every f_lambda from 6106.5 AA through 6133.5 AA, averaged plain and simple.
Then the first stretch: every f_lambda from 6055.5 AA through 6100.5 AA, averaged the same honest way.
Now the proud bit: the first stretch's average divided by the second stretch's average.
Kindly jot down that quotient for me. 0.99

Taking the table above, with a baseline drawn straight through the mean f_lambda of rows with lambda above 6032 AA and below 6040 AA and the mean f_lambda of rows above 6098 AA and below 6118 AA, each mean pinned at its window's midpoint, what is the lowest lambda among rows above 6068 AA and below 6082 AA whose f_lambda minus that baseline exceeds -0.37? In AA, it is 6069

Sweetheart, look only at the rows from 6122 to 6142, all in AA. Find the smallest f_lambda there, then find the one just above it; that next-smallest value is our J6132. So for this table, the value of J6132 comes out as 15.58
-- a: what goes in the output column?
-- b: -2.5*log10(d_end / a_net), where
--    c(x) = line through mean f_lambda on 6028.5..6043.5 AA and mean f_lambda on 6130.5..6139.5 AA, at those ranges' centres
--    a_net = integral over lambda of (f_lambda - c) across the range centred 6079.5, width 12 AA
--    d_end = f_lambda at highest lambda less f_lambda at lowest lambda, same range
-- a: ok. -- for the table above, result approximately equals 0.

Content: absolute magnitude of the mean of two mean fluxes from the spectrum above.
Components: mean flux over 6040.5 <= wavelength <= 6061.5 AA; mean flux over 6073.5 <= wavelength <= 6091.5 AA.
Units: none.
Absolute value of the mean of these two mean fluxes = 16.04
